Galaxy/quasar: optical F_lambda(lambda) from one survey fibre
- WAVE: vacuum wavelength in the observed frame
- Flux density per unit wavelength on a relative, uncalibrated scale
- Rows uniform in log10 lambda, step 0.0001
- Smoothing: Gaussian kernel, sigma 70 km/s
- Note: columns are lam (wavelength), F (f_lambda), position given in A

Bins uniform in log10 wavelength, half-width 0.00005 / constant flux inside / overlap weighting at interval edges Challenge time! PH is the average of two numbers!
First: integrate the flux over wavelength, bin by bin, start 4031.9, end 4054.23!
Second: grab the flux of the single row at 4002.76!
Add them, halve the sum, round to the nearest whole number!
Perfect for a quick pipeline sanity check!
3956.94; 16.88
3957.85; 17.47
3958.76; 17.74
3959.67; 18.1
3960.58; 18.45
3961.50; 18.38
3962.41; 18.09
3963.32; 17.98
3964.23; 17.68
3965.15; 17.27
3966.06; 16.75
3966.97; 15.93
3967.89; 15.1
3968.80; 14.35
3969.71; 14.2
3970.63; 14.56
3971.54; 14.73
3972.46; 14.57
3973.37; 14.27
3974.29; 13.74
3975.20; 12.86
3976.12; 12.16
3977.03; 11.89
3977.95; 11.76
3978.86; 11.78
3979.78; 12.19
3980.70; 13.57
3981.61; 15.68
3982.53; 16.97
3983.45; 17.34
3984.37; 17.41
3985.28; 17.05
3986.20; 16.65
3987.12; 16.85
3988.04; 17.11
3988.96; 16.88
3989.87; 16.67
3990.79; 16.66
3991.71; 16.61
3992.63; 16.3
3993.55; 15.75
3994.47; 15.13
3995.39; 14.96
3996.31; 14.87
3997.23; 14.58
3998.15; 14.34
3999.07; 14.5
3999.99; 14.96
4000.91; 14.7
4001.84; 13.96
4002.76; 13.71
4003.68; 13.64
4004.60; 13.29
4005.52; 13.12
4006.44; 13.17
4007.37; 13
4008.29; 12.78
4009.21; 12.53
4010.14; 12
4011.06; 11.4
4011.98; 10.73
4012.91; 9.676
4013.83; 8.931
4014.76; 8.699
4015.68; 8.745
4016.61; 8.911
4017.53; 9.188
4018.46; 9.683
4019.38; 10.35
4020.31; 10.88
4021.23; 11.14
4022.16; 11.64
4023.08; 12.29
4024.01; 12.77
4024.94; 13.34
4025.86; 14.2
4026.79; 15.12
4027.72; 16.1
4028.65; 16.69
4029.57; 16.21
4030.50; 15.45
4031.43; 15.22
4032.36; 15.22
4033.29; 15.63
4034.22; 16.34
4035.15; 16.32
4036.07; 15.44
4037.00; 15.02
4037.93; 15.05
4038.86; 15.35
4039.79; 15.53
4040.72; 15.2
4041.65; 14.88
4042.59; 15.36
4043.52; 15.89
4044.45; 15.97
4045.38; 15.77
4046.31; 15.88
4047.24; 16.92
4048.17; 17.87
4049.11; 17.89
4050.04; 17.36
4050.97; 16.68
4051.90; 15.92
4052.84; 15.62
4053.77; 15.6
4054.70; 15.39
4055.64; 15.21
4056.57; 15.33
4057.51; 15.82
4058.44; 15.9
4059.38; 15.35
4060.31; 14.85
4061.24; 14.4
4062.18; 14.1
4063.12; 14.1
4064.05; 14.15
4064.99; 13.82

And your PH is 185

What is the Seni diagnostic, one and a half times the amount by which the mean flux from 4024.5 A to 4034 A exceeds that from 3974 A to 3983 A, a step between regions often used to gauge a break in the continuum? 3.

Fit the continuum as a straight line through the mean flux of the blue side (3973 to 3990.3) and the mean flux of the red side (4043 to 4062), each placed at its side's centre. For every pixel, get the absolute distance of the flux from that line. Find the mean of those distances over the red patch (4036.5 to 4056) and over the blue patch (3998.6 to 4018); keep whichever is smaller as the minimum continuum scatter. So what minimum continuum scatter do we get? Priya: 0.65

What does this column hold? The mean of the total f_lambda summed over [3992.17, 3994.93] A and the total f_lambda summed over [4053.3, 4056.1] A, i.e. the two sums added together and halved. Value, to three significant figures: 46.7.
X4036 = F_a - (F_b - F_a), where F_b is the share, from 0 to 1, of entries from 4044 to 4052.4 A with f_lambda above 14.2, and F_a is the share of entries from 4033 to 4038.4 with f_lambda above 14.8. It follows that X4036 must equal 1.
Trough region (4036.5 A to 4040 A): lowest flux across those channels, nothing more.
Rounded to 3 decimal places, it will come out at 15.020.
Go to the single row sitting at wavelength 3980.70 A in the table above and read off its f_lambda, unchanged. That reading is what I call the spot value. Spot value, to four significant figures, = 13.57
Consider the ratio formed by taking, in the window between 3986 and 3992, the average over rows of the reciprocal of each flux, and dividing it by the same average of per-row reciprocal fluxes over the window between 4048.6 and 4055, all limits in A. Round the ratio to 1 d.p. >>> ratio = 1.0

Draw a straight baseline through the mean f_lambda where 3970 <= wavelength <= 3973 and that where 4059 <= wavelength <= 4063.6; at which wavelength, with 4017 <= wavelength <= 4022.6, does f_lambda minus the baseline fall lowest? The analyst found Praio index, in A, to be 4017.53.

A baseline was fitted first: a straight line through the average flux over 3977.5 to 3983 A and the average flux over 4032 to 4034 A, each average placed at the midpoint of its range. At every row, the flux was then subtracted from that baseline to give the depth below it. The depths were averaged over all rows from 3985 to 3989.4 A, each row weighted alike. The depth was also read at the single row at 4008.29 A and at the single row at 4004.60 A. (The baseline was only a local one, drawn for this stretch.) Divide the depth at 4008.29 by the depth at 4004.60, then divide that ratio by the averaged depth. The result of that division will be -0.5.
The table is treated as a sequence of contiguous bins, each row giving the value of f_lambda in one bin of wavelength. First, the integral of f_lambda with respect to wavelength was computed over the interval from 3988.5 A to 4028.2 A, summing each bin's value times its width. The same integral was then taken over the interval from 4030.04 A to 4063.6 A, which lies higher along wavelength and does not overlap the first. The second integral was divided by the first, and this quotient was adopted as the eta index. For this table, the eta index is 1.0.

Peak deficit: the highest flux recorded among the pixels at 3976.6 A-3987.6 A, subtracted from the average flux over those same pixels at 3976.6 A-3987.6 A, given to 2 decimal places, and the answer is -2.48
